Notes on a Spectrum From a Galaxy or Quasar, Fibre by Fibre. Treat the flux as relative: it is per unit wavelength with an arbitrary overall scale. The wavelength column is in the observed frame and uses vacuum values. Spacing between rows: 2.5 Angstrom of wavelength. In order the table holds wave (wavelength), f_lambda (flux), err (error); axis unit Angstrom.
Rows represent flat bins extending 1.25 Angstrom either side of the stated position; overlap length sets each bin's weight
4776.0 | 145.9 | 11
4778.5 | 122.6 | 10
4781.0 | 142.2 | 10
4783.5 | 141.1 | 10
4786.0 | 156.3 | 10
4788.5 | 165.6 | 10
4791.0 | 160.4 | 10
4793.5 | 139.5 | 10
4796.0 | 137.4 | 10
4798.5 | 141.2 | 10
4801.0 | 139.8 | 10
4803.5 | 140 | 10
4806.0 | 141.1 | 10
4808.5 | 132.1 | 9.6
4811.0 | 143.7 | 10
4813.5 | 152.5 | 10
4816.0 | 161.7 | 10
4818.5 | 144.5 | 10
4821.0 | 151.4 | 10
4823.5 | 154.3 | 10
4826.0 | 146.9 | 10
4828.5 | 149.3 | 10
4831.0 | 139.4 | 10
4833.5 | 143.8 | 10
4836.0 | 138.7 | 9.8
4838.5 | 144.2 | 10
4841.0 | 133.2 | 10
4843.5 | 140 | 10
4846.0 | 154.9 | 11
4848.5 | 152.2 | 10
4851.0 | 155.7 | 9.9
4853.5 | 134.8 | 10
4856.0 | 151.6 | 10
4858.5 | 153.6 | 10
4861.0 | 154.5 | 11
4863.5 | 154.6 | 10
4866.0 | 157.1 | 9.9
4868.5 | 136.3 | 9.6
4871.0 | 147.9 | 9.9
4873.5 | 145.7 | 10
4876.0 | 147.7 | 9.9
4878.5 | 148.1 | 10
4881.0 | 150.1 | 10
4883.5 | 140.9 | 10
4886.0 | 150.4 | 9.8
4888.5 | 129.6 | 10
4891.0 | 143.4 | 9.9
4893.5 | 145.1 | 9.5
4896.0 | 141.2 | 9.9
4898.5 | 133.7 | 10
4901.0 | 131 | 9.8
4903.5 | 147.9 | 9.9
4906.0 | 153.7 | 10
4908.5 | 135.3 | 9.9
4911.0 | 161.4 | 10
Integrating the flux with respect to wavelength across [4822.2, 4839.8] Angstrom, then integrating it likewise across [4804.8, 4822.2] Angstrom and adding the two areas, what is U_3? 5109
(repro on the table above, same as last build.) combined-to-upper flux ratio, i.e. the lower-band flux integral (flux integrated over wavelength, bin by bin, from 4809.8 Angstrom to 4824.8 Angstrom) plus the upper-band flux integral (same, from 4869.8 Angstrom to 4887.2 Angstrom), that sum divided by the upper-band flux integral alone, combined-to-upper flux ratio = 1.9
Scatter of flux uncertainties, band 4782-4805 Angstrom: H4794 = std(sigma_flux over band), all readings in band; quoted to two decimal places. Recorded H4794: 0.00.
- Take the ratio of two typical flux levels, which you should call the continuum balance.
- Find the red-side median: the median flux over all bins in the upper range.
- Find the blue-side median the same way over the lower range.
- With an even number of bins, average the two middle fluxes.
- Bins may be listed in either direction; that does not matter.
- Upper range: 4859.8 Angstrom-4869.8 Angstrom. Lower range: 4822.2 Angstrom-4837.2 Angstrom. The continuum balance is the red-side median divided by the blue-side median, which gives 1.06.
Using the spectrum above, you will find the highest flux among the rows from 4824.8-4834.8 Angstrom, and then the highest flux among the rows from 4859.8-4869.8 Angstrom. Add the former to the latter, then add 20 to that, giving 326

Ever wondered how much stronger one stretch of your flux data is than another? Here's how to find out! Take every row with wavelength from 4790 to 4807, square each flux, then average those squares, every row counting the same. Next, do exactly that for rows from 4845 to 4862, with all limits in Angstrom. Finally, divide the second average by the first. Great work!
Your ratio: 1.12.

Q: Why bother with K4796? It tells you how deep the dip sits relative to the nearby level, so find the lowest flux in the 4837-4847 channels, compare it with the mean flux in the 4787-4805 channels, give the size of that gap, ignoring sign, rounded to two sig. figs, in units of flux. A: 13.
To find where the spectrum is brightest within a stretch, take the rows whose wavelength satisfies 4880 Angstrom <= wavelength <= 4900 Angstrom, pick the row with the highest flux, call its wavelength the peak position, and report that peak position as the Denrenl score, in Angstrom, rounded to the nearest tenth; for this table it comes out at 4886.0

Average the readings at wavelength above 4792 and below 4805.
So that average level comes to 140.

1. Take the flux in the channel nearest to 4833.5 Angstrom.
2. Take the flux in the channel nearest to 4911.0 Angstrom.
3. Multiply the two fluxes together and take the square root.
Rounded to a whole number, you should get 152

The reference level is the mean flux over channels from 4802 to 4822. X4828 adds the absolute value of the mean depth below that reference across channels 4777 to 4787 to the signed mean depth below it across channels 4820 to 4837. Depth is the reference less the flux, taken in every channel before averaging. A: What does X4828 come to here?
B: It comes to 5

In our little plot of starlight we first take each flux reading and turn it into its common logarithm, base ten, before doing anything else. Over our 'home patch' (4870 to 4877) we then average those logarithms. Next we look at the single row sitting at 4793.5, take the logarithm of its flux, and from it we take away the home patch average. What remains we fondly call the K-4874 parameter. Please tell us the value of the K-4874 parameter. -0.023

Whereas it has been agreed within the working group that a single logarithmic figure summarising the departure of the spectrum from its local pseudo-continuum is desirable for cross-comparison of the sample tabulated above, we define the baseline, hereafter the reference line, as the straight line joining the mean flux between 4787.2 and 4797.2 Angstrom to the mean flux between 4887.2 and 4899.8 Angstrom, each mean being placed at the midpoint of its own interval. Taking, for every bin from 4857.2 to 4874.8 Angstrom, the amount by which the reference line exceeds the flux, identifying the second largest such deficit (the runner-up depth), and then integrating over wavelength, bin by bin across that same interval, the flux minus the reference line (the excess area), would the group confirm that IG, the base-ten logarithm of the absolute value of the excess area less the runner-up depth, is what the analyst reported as 2.16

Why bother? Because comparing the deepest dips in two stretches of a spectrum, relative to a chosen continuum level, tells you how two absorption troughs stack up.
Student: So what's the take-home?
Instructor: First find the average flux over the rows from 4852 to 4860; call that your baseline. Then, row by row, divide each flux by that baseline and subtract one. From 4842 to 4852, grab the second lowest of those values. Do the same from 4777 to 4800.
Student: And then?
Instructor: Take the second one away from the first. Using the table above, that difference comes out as 0.101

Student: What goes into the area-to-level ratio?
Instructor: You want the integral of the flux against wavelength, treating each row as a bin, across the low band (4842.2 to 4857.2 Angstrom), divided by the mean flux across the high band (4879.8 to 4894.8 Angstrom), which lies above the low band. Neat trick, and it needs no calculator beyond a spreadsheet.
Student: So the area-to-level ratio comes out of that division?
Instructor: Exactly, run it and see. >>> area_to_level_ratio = 15.5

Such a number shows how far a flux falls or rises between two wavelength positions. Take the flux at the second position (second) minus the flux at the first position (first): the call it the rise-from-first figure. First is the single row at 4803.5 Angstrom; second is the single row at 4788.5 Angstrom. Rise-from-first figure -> 26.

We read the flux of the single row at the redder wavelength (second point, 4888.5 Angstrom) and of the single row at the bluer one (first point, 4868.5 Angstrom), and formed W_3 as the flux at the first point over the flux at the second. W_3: 1.05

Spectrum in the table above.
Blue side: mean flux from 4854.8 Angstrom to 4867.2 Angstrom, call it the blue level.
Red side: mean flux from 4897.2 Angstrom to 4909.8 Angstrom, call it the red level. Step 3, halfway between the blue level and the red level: 147.3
